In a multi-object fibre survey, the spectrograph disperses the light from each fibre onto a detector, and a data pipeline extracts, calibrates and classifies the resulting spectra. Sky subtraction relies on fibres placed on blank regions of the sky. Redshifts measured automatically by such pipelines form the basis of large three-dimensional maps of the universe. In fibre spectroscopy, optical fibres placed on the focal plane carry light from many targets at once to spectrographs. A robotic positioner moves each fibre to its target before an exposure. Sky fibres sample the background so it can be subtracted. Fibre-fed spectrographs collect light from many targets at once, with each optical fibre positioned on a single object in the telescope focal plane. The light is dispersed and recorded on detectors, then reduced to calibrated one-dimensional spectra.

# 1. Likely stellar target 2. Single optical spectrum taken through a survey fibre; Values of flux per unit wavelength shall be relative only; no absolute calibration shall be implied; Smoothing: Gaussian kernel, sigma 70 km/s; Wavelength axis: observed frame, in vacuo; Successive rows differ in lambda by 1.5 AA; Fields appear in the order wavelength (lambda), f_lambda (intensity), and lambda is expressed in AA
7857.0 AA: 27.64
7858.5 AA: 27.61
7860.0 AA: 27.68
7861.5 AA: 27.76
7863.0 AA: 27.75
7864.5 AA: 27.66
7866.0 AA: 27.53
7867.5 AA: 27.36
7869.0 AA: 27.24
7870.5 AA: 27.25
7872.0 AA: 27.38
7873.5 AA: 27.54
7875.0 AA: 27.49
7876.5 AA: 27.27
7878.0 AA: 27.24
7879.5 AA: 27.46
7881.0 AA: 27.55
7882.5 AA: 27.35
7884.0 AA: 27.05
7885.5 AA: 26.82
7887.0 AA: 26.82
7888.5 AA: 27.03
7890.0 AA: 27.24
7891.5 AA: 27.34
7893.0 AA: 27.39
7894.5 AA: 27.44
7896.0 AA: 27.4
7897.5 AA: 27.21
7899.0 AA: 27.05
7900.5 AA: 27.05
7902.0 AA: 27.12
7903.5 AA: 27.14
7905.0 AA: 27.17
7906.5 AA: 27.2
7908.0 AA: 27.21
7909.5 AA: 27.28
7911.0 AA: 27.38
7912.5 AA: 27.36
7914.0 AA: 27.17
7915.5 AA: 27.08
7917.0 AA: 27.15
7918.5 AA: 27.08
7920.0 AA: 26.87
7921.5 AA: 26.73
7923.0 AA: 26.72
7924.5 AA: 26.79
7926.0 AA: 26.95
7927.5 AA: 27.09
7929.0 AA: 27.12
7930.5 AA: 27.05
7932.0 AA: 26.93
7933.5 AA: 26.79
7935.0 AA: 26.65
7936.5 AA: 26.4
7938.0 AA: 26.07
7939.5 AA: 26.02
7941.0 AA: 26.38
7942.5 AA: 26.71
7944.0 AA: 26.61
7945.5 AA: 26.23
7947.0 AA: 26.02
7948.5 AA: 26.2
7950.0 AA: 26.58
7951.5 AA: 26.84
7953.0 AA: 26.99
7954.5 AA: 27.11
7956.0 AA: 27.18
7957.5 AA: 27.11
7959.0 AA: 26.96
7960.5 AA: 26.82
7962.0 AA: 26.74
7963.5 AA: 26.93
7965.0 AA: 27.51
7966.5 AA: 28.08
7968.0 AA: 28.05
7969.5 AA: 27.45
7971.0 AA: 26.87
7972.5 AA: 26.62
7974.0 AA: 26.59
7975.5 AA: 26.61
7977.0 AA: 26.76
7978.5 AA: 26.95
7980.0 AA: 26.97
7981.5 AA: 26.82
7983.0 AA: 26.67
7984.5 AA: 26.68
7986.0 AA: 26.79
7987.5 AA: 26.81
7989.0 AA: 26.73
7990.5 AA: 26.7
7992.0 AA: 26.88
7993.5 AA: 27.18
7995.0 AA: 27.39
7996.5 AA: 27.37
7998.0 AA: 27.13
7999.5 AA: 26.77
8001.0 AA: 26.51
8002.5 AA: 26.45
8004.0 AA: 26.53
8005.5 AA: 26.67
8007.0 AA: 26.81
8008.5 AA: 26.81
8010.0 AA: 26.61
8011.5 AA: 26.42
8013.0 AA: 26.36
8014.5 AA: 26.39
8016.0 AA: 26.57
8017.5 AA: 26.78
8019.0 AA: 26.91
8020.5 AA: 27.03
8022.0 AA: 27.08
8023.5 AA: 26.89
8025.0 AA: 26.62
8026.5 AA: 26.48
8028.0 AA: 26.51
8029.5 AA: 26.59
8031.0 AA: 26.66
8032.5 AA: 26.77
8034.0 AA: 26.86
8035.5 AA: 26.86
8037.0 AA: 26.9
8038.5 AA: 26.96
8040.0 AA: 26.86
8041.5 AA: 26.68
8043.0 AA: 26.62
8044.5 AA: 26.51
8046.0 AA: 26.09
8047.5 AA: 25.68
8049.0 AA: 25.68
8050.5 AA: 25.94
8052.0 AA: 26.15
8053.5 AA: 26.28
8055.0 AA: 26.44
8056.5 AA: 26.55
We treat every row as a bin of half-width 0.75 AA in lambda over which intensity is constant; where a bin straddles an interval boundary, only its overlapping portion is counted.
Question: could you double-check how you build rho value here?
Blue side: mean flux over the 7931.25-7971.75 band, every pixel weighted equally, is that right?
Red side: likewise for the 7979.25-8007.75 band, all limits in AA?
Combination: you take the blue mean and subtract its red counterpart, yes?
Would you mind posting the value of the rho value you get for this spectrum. -0.01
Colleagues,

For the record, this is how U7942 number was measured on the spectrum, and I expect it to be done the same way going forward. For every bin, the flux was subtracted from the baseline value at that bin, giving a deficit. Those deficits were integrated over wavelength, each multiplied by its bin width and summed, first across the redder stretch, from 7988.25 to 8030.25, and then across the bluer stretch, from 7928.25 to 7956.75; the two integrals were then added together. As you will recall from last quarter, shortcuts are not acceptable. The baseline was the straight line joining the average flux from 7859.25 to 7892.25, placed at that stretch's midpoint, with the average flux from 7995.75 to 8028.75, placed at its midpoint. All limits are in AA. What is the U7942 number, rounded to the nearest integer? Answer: 11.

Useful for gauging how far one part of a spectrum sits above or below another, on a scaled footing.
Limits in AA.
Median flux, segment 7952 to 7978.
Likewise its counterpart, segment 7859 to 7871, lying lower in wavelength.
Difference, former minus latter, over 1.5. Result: -0.4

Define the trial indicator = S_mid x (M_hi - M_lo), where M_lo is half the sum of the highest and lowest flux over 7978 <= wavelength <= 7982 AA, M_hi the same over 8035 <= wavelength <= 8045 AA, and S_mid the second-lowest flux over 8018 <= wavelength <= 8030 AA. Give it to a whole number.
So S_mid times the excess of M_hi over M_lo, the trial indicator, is -4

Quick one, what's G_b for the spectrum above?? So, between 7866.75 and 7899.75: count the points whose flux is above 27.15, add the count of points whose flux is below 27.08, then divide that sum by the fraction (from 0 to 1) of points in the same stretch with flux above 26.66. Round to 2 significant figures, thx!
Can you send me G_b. 22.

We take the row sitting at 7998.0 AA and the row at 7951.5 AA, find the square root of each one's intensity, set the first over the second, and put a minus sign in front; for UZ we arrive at -1.005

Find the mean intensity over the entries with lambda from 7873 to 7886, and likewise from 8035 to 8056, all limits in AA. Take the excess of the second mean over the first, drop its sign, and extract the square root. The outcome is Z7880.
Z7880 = 1.0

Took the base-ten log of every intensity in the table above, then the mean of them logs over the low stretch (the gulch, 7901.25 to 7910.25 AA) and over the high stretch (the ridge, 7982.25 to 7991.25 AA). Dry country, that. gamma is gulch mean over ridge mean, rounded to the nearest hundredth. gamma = 1.01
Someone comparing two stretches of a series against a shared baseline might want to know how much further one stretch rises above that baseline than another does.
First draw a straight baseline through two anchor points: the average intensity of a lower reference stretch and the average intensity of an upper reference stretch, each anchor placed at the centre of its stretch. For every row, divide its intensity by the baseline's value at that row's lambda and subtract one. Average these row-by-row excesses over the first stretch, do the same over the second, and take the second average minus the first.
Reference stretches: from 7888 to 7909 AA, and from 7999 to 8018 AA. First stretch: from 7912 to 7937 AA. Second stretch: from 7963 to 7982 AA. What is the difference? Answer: 0.016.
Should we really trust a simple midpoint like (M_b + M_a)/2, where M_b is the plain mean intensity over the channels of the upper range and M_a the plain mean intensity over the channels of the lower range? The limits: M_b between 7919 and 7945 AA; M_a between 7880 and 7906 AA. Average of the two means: 26.9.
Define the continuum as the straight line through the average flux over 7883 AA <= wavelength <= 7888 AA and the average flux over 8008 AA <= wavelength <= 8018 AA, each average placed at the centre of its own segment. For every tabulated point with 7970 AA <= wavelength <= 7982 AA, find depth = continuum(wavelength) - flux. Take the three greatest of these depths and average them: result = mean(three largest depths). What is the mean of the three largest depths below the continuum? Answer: 0.06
